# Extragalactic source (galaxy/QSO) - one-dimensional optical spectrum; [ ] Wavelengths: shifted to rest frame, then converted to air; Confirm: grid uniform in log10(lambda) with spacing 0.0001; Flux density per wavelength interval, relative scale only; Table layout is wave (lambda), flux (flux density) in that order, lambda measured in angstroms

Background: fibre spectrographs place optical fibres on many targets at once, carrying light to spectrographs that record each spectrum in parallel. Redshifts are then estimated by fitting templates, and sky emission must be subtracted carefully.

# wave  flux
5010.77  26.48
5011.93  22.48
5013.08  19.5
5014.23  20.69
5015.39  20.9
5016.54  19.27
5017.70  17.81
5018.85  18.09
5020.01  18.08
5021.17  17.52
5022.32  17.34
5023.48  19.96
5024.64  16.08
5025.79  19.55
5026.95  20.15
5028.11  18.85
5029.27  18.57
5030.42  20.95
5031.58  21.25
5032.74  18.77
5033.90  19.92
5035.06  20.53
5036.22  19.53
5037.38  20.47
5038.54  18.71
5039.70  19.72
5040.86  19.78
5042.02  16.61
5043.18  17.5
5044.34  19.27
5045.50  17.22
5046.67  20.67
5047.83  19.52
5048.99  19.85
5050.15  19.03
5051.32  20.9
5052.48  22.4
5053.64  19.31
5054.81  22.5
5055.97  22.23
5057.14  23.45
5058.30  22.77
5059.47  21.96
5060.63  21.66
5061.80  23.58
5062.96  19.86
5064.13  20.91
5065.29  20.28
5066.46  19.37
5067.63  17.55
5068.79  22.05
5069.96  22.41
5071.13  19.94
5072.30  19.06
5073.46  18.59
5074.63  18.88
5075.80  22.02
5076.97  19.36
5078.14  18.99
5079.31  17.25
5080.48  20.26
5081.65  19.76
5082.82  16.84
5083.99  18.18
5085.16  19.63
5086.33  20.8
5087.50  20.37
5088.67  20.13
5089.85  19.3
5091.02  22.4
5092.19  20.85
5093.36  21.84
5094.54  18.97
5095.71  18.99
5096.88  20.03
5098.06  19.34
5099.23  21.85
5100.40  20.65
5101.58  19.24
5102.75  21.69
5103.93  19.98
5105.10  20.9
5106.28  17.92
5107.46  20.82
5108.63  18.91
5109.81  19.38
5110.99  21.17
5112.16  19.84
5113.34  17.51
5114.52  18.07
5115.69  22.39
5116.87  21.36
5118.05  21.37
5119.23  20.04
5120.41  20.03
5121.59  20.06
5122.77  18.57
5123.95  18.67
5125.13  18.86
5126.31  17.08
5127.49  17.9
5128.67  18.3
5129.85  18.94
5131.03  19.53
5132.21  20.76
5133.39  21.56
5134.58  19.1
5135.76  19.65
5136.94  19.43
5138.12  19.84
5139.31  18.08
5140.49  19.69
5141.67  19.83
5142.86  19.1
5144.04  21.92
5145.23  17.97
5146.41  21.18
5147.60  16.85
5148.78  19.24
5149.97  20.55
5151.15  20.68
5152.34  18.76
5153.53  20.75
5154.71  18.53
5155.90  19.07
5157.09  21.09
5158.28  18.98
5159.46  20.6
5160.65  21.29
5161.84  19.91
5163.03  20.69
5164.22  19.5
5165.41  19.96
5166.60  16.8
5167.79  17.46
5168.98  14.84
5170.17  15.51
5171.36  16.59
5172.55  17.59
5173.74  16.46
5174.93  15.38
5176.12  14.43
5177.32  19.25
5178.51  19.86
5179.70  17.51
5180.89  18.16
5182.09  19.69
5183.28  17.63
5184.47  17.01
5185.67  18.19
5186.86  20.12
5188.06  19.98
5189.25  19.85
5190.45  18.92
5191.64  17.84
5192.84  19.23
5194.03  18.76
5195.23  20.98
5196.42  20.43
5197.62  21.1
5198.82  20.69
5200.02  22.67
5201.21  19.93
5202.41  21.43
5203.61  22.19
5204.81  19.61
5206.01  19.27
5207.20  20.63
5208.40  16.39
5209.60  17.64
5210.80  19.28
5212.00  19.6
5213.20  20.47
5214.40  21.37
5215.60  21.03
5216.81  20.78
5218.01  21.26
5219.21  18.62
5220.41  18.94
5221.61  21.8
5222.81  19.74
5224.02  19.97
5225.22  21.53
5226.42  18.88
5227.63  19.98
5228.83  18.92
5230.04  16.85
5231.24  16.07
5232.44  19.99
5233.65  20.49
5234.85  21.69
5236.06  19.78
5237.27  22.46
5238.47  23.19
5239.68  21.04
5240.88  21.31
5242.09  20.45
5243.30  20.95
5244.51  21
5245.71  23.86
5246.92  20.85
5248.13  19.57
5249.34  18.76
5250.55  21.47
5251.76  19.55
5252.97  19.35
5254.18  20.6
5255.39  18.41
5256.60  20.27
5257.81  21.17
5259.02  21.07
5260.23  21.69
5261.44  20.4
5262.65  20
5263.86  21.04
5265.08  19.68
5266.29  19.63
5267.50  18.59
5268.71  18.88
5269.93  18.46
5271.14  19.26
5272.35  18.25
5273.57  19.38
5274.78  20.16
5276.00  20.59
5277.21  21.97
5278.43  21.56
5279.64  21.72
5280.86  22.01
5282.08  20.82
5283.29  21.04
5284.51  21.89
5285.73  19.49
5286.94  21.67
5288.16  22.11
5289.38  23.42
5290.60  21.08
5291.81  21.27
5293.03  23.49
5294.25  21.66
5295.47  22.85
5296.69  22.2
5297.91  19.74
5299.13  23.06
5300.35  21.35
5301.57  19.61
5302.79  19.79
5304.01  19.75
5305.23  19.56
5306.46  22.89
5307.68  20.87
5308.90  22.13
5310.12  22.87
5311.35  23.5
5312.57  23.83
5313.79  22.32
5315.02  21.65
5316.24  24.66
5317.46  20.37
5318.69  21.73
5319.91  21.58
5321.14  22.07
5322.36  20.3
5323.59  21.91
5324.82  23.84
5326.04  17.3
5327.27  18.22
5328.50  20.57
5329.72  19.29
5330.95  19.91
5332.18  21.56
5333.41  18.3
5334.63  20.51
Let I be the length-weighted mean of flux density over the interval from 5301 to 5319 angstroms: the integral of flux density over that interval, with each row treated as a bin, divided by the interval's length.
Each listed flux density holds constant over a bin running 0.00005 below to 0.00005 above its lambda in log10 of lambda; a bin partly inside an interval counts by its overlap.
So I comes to 21.7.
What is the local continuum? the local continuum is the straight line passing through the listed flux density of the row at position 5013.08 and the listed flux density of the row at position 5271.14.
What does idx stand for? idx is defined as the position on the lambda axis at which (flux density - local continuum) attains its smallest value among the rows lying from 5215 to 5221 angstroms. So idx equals 5219.21 angstroms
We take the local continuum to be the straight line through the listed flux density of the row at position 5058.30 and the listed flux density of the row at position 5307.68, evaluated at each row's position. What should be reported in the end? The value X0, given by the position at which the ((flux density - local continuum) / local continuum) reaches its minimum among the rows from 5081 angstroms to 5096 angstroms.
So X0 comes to 5082.82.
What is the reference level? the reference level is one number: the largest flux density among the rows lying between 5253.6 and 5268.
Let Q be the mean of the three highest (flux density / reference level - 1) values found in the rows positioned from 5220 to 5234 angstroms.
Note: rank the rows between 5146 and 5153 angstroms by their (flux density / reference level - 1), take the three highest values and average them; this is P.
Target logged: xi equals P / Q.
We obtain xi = 2.1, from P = -0.04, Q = -0.019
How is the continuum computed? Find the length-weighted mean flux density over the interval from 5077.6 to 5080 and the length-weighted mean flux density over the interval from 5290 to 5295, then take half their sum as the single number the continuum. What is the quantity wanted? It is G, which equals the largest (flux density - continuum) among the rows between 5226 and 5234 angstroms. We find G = 0.4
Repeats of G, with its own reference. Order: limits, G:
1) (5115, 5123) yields 2.3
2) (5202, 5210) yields 2.1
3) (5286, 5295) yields 3.4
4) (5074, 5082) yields 2.0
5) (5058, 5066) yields 3.5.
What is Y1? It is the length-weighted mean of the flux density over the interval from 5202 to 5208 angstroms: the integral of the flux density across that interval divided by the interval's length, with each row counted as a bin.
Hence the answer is 20.5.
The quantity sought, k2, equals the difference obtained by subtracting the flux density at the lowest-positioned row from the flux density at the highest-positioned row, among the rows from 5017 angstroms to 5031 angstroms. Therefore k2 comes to 3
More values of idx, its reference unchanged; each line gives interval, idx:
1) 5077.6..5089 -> 5082.82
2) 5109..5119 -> 5113.34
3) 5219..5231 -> 5230.04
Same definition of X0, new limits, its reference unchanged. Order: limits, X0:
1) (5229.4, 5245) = 5231.24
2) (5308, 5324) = 5322.36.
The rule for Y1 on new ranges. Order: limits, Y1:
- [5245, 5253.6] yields 20.5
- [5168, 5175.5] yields 16.1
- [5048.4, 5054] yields 20.4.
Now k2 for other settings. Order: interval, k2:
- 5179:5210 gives 0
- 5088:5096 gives -1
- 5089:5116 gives 3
